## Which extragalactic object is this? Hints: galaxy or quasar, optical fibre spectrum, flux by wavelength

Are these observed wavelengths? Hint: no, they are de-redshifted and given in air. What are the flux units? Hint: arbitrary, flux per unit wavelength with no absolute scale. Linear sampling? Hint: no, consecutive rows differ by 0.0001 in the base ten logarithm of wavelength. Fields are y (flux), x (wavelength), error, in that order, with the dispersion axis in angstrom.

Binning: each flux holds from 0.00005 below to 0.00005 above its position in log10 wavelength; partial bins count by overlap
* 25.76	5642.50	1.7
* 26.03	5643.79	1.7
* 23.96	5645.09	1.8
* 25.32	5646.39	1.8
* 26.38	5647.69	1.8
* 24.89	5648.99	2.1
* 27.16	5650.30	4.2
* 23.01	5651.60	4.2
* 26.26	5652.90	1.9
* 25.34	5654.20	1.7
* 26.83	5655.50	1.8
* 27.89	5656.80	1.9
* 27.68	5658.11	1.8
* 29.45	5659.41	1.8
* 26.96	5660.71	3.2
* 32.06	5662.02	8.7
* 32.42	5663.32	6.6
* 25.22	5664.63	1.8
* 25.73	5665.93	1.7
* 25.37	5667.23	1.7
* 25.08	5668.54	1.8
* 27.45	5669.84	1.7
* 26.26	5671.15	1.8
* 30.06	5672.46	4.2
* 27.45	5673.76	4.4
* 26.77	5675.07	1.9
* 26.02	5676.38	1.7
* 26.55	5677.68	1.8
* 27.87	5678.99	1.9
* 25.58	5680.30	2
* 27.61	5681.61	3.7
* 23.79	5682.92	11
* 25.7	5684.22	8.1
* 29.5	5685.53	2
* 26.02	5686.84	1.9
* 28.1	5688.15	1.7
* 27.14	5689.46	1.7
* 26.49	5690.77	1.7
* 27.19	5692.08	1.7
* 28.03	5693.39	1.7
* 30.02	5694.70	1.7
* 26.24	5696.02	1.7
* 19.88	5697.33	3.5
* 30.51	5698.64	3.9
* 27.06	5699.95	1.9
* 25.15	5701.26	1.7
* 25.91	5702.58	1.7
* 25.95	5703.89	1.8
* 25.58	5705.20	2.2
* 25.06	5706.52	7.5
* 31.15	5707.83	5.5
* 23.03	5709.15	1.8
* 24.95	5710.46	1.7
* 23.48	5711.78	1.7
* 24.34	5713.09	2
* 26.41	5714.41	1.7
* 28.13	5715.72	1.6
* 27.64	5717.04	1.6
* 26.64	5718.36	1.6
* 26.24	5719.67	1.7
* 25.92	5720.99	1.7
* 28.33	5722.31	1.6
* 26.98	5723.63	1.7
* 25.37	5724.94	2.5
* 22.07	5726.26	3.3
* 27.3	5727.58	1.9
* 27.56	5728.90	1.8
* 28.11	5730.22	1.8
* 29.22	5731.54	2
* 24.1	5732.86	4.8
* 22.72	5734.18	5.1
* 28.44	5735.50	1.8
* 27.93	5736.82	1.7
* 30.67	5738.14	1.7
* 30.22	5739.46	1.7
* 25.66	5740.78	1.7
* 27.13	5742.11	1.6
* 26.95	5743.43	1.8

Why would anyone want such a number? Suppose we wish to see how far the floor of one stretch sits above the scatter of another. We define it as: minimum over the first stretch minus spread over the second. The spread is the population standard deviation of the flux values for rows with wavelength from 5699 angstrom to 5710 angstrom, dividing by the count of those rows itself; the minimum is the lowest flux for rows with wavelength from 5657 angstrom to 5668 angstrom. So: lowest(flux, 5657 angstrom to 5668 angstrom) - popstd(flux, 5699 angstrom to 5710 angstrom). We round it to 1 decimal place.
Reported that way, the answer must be 23.0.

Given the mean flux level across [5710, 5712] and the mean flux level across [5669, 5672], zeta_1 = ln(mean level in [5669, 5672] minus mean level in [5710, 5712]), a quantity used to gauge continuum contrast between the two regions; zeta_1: 1.0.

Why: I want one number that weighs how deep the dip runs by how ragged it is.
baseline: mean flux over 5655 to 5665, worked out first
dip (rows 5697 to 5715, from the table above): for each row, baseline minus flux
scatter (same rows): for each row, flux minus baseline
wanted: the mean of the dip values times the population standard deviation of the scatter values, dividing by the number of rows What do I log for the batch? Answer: 8.1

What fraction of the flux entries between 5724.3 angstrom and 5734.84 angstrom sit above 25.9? 0.50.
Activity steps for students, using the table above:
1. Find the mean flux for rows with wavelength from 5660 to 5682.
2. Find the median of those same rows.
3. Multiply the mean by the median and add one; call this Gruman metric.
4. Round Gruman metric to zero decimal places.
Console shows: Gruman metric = 732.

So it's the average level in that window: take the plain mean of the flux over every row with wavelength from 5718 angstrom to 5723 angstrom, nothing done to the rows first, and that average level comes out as 26.8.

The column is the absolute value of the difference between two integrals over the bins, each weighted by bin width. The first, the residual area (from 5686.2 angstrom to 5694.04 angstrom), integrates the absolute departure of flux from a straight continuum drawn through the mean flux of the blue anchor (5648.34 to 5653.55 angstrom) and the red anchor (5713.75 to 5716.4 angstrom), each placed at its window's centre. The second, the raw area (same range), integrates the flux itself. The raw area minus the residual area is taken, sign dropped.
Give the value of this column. 207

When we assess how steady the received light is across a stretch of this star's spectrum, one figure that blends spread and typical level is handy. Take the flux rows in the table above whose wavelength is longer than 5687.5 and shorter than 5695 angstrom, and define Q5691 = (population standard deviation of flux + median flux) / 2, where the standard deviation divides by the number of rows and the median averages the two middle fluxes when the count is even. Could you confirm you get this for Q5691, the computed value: 14.4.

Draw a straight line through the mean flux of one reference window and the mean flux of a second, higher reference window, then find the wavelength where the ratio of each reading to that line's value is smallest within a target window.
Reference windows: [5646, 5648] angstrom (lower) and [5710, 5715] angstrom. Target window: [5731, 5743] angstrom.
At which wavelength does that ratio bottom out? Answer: 5734.18 angstrom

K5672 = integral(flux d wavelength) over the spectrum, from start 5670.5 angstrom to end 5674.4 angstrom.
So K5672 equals 109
